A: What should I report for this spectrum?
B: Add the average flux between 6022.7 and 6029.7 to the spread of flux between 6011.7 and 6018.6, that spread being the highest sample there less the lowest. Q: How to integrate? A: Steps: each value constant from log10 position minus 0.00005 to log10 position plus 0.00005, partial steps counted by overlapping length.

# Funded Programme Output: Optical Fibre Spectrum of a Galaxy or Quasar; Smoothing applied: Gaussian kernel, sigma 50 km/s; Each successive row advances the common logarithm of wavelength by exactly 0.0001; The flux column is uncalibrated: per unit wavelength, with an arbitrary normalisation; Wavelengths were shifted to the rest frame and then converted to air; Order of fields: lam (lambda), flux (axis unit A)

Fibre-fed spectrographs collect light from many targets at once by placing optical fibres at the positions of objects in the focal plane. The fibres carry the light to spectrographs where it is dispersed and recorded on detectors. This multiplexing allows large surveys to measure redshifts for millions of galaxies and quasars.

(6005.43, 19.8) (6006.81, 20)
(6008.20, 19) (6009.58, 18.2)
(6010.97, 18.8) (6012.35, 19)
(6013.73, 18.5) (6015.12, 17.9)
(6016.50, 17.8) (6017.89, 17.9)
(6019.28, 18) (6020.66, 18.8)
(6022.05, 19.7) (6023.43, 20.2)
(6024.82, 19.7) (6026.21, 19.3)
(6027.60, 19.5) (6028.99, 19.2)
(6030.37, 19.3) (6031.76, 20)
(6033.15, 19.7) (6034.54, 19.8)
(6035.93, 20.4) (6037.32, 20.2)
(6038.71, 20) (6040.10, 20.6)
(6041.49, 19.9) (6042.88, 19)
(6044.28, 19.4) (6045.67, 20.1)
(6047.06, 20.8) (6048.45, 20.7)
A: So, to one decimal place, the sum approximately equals 20.8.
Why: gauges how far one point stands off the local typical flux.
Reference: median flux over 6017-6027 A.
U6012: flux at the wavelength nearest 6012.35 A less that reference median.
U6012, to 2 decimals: -0.30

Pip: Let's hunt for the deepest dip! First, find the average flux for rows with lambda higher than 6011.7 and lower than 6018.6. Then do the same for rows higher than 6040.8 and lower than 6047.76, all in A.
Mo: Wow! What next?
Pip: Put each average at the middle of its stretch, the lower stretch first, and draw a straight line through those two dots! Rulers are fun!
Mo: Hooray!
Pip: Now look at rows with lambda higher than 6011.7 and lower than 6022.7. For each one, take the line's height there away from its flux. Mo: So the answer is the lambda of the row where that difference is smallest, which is 6016.50 A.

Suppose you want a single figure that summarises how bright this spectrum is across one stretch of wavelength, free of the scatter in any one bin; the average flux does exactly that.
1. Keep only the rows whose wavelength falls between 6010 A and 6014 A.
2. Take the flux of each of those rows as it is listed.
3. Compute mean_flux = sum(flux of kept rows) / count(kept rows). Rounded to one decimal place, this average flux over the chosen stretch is 18.8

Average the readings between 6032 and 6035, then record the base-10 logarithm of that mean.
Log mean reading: 1.296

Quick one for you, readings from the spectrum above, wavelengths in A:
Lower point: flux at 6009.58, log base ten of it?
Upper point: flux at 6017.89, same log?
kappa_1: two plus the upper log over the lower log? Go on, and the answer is 2.99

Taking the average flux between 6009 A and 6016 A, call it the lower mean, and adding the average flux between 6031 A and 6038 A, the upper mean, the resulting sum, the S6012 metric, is 38.5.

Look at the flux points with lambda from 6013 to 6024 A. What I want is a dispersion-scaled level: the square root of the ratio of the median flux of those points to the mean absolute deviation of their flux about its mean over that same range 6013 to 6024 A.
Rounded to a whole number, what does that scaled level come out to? 5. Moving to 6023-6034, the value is 8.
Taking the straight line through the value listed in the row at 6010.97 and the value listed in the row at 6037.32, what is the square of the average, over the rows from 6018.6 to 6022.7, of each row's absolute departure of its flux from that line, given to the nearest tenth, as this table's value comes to 0.5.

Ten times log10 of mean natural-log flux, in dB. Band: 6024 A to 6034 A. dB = 4.73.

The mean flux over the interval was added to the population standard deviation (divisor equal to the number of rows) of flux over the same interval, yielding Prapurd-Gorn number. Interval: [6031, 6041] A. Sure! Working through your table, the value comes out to 20.4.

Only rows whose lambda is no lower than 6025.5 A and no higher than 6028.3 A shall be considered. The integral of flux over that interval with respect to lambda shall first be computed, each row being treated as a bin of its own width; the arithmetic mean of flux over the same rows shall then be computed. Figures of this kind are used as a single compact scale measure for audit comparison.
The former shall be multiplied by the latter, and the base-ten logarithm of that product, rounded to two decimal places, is 3.02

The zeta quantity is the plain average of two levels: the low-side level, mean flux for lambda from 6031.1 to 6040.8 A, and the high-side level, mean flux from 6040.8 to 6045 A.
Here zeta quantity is 19.8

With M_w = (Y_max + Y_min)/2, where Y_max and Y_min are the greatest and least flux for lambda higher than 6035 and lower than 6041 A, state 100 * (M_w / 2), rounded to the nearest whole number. 1015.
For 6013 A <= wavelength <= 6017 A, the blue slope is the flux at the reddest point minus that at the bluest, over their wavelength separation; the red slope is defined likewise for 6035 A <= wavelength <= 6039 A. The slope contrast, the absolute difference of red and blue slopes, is 0.11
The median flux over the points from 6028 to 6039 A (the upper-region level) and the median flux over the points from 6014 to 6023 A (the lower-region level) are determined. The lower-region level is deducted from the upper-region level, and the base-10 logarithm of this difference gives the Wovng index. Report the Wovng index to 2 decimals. 0.29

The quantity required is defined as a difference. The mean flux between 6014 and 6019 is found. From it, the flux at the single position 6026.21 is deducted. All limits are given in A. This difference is -1.4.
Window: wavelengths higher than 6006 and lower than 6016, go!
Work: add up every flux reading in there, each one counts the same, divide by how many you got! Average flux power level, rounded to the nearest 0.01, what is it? 18.77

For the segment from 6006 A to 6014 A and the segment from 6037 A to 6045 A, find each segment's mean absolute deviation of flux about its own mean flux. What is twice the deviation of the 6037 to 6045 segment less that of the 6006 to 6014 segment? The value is 0.45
